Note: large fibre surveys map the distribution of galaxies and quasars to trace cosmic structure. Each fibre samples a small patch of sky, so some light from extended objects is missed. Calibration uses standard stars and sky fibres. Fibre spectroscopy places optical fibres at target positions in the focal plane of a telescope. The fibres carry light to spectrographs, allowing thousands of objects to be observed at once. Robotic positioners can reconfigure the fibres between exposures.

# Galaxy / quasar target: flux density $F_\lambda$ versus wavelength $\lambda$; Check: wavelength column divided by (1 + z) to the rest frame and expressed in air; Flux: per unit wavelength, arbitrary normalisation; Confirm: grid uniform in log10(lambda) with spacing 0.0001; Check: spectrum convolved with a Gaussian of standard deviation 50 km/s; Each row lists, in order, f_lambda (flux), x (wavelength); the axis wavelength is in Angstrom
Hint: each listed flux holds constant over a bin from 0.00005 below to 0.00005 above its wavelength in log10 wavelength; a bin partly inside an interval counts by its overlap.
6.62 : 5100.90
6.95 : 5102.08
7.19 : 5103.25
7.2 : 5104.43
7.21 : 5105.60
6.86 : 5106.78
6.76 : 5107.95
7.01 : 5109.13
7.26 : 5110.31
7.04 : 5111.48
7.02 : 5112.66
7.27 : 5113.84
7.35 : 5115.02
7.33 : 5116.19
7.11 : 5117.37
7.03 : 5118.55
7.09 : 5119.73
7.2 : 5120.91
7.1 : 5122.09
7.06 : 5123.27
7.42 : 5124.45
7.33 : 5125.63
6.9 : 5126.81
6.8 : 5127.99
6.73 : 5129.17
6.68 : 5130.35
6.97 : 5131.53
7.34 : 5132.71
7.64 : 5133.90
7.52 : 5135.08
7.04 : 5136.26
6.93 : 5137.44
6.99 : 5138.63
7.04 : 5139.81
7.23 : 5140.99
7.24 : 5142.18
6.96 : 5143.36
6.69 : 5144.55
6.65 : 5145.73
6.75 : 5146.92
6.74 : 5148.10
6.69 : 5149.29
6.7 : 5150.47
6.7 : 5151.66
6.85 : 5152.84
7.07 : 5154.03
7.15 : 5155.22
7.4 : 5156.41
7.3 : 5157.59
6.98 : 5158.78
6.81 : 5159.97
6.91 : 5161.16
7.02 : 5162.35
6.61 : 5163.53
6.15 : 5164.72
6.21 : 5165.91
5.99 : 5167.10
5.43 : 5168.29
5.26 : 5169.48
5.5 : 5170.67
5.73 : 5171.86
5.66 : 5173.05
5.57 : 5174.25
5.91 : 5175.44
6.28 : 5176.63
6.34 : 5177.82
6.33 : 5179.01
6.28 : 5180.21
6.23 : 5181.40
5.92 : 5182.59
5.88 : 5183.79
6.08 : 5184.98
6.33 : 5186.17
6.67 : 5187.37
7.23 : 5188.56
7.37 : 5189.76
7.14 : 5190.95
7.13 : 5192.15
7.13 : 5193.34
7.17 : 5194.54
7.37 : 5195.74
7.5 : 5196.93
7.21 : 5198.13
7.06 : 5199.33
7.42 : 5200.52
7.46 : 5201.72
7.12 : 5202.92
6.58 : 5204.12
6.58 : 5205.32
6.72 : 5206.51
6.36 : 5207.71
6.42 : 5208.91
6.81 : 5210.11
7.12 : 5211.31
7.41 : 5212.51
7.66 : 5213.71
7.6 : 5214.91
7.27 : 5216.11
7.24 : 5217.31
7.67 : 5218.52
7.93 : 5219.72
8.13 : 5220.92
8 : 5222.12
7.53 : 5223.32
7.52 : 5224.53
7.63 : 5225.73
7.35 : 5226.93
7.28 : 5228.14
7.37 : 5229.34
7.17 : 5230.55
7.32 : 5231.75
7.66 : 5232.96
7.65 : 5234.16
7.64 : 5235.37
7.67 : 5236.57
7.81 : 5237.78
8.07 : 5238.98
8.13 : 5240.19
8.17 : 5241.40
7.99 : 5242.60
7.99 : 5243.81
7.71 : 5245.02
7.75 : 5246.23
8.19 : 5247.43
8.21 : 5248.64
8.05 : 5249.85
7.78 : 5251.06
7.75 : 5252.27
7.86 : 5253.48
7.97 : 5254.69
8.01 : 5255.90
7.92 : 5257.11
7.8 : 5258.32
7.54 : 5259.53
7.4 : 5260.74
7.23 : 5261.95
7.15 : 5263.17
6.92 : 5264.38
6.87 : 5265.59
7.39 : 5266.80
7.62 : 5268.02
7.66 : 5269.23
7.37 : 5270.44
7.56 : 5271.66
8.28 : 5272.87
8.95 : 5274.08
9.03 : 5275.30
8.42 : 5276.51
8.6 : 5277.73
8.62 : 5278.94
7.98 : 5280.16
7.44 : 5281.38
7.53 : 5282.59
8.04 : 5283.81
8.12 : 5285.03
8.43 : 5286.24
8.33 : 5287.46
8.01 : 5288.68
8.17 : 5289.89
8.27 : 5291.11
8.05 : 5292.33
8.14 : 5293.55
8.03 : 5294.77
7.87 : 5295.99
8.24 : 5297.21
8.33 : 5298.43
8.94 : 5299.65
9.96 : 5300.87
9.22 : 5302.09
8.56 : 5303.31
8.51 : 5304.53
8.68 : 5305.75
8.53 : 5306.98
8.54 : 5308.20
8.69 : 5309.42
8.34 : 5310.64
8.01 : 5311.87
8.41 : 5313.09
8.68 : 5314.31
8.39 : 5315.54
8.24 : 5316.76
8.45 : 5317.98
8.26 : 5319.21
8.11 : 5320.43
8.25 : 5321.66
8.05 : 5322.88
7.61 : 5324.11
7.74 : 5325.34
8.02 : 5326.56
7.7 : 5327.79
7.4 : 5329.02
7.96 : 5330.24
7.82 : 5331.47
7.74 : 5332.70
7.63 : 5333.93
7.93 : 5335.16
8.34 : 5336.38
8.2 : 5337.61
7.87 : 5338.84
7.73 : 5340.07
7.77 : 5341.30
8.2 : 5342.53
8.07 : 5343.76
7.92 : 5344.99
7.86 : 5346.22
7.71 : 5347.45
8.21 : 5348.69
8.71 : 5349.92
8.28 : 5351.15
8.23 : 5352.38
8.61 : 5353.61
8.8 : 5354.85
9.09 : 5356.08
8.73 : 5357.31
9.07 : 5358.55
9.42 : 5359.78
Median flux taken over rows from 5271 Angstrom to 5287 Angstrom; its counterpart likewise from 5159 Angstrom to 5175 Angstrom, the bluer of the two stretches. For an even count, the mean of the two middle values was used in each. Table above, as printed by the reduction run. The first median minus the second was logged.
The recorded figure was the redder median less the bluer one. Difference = 2.3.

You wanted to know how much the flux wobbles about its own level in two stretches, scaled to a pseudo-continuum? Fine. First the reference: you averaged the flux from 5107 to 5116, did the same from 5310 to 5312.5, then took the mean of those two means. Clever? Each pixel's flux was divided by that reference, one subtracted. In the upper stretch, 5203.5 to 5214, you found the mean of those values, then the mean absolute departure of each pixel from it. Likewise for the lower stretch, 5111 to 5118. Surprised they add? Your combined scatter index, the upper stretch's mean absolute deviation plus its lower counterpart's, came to 0.065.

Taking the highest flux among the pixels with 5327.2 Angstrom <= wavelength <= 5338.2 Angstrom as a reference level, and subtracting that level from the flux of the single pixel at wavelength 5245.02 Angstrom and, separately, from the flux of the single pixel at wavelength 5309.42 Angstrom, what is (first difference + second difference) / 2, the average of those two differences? -0.14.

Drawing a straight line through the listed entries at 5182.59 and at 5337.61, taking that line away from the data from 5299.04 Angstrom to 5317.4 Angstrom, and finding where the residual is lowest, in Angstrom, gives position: 5311.87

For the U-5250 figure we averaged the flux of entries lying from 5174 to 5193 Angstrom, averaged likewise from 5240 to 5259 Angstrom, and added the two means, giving 14.4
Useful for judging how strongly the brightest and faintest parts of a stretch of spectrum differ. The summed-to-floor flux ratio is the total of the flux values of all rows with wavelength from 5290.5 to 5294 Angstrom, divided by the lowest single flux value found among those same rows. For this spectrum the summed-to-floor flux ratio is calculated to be 3.0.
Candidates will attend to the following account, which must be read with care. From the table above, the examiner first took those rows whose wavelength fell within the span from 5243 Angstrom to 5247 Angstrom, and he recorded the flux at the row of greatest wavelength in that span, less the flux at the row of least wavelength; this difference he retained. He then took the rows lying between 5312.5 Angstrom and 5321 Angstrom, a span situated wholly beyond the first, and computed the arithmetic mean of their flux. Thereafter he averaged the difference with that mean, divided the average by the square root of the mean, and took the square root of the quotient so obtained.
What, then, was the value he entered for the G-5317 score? 1.19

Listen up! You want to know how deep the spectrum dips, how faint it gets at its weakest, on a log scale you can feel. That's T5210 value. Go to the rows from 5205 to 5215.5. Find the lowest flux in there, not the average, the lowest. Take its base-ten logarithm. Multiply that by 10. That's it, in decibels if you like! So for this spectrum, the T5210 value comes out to 8.0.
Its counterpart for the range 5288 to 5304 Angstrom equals 9.0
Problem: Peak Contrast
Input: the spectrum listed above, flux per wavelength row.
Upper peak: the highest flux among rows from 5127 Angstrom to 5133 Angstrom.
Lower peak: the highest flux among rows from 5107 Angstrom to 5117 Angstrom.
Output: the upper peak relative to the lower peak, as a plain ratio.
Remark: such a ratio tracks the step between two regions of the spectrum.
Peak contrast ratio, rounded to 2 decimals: 1.00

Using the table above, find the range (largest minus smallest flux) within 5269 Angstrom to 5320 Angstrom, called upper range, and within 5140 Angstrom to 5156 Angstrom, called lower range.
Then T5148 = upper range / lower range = 4.4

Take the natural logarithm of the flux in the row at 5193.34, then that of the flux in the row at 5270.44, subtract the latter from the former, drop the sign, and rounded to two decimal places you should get 0.03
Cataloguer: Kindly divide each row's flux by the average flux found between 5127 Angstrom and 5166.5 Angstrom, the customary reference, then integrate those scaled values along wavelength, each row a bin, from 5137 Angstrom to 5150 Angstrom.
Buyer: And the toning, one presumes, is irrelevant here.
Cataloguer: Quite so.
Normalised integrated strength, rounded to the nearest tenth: 13.0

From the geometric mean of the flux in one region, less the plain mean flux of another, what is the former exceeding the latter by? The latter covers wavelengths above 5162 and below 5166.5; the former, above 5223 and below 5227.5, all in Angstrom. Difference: 1.0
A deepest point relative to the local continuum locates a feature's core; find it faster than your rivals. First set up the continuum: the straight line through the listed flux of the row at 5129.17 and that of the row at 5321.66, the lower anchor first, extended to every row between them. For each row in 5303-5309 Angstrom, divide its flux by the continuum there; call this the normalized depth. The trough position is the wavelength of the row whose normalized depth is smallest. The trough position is 5308.20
